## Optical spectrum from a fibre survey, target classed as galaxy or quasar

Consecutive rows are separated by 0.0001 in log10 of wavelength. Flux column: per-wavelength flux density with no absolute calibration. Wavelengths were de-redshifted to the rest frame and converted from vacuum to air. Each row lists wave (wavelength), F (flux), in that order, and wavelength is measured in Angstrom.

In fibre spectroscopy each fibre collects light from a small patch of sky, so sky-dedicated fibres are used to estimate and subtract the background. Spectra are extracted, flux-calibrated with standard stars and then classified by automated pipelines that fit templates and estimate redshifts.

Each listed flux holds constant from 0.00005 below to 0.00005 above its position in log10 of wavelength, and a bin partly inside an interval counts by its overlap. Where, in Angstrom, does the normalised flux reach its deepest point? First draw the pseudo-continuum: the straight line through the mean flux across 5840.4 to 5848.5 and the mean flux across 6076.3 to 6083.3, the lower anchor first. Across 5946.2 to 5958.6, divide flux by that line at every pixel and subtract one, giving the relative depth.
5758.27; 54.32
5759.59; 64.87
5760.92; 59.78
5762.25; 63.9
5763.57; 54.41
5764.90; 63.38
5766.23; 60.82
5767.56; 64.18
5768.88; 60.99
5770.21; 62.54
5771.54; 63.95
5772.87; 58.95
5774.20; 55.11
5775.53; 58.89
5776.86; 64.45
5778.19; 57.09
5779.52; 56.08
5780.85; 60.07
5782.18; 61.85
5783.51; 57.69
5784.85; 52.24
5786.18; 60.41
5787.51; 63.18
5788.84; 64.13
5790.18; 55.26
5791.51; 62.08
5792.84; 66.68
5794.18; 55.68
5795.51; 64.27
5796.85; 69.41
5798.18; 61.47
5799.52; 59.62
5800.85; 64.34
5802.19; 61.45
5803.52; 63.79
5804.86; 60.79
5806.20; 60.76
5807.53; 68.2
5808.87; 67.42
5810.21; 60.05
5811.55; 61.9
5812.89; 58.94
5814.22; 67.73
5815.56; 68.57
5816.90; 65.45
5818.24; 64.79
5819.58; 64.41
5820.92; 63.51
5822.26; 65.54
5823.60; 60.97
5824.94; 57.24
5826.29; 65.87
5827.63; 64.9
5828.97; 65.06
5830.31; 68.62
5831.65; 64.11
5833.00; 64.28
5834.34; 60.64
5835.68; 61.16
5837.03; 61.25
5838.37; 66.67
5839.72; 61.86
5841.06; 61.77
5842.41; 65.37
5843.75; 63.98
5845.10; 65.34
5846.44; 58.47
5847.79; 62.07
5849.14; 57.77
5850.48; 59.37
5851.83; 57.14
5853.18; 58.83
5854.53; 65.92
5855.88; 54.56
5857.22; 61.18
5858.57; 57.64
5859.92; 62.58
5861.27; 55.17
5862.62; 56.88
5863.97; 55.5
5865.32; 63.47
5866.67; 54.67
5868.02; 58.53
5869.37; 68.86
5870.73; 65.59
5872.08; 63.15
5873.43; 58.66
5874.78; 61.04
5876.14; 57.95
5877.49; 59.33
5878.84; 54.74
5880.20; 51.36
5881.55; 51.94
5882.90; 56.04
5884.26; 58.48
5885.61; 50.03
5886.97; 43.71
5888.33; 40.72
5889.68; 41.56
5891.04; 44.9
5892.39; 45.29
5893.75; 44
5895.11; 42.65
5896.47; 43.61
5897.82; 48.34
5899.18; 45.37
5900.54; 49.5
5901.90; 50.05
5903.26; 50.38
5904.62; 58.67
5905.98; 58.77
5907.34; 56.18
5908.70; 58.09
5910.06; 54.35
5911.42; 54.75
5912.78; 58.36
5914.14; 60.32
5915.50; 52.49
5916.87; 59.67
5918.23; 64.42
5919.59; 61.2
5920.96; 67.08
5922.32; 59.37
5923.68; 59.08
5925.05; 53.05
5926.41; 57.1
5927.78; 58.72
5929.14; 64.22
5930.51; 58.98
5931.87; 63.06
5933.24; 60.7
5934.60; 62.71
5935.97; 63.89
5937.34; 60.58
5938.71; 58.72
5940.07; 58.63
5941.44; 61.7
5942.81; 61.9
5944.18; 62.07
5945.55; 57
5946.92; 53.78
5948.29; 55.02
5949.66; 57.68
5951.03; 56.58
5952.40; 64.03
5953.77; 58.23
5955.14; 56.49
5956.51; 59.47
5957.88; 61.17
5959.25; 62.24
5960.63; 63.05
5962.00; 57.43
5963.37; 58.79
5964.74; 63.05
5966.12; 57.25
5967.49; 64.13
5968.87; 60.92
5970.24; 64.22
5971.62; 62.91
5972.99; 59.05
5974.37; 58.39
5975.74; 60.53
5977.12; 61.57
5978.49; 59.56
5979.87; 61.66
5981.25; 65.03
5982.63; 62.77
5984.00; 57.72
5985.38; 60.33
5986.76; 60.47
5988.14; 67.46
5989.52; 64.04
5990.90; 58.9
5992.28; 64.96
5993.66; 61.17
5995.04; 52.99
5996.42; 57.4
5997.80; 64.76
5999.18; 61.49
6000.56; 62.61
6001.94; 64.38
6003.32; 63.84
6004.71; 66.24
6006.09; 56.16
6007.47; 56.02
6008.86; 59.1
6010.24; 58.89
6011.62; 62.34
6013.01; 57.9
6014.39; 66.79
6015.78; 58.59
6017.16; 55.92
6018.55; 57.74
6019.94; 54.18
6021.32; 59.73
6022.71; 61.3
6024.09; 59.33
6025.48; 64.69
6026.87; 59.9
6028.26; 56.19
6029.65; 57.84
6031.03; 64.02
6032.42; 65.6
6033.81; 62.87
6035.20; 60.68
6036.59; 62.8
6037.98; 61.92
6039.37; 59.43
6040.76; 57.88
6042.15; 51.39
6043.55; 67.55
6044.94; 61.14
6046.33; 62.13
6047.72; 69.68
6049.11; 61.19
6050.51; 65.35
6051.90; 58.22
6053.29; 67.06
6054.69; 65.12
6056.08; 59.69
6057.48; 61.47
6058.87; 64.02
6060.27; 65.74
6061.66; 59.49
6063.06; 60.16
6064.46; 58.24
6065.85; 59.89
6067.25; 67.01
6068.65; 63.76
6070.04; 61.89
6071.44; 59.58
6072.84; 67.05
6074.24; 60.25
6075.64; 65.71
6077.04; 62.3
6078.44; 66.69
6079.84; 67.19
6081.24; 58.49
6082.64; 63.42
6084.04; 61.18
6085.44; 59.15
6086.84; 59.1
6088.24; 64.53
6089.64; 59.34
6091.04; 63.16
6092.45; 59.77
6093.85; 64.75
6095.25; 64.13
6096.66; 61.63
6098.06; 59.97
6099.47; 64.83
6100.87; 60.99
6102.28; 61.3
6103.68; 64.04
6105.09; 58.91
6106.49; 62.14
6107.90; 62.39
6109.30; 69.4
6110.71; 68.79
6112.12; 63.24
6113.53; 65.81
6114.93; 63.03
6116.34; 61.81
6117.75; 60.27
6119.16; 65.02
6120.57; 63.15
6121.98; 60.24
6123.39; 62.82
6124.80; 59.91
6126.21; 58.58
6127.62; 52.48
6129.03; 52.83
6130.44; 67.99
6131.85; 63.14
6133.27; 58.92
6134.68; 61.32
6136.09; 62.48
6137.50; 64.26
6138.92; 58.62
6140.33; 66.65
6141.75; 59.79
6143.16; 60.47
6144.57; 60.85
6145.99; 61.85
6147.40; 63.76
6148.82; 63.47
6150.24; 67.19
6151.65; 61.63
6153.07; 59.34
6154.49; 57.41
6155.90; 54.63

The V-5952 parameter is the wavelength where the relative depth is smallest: 5946.92 Angstrom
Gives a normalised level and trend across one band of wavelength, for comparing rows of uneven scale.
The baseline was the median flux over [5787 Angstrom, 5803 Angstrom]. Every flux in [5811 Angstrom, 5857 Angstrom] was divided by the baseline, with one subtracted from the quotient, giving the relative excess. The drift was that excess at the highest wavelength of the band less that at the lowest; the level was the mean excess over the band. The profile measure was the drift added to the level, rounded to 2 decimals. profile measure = -0.12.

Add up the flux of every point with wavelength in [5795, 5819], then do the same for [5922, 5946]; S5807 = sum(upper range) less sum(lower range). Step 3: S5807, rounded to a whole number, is -67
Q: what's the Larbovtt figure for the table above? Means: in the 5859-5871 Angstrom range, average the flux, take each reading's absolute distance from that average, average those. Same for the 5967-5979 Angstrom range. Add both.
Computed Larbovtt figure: 6.2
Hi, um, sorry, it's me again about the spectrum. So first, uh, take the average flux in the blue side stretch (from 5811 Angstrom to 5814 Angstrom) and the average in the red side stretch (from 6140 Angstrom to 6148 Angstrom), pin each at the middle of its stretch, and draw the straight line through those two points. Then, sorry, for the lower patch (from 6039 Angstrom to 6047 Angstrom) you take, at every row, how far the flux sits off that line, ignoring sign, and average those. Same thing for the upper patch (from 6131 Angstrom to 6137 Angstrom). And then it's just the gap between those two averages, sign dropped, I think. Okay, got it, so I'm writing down 2.5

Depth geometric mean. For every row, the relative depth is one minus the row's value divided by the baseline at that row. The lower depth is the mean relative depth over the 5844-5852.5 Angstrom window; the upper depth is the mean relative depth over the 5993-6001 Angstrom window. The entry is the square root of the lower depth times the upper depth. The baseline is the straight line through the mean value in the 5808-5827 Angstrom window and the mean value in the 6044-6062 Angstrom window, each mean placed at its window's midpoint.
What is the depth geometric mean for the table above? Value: 0.054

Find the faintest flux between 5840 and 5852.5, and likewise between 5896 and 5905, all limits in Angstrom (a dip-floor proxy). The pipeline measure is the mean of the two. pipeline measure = 50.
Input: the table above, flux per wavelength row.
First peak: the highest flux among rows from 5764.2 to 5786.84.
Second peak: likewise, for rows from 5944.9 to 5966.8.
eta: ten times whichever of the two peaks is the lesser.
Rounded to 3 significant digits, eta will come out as 640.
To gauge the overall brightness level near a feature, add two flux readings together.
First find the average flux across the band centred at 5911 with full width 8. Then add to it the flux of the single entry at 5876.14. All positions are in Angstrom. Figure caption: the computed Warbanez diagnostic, 115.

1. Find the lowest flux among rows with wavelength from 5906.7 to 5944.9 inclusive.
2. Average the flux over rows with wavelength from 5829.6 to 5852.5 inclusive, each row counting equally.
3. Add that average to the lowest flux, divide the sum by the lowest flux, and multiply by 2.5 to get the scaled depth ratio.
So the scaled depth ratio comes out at 5.47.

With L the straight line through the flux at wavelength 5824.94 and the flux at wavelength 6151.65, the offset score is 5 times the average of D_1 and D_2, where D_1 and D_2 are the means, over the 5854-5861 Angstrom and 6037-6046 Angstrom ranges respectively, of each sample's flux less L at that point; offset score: 6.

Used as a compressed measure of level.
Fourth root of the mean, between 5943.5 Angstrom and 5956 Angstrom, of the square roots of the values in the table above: 1.66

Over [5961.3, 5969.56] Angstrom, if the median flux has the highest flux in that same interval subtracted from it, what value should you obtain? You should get -4.3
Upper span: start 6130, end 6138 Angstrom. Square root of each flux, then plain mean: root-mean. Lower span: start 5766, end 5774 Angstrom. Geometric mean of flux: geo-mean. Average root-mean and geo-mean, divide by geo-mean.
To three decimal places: 0.564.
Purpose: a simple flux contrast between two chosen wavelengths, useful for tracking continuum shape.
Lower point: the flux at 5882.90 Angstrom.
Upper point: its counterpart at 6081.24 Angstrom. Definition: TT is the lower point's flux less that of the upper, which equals -2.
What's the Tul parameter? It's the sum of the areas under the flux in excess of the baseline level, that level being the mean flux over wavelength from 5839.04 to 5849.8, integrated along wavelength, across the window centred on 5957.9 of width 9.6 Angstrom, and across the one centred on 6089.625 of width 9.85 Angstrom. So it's -29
